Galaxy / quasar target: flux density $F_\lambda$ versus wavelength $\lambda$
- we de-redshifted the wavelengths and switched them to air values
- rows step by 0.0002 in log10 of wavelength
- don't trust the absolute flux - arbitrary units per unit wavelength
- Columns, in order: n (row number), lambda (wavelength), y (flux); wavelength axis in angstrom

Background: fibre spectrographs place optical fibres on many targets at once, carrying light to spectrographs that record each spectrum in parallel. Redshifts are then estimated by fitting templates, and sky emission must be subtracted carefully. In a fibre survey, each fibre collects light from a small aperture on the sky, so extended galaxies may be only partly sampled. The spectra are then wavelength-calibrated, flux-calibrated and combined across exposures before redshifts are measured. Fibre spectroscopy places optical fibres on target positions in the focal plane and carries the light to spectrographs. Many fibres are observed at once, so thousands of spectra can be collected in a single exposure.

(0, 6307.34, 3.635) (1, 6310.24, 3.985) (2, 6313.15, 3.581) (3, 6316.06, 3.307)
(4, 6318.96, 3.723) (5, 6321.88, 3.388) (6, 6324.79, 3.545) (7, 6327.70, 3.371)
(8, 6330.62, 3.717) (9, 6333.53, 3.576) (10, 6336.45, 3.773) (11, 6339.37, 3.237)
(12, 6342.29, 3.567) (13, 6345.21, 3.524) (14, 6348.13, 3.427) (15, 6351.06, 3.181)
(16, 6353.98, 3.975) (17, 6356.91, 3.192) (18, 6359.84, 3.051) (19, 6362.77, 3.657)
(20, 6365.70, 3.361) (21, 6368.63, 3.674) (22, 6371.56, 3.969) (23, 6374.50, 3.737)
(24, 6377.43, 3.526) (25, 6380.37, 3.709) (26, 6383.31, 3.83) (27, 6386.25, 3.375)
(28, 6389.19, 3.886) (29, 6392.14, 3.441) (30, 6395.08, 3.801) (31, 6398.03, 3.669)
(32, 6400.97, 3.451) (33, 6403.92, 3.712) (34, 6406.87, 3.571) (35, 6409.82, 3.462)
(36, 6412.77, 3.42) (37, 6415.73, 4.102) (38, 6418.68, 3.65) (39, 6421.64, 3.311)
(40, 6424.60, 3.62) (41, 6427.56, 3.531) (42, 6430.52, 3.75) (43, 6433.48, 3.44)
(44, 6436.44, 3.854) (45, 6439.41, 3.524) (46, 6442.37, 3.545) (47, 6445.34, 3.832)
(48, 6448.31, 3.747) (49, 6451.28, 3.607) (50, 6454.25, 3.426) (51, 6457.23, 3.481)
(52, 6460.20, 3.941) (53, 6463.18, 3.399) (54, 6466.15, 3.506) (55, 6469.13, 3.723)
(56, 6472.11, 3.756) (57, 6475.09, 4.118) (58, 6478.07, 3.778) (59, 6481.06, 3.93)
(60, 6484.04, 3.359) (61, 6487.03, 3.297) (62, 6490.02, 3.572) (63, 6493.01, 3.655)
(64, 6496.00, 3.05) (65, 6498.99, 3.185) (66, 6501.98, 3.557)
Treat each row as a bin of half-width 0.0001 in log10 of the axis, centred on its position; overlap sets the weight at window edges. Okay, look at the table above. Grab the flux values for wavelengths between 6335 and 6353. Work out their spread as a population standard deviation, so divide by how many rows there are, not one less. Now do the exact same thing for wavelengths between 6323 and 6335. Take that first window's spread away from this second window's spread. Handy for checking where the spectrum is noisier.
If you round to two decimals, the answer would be -0.08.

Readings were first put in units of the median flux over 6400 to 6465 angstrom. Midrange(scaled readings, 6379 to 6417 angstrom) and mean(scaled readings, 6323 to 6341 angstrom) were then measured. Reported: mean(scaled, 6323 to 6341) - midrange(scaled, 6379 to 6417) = -0.057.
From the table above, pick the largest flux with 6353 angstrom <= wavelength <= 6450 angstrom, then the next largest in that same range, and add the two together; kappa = 8.1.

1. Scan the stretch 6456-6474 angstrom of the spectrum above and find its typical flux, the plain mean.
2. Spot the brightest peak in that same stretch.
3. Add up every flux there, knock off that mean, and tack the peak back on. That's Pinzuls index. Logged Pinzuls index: 22.1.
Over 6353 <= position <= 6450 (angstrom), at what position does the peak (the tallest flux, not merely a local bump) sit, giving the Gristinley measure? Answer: 6415.73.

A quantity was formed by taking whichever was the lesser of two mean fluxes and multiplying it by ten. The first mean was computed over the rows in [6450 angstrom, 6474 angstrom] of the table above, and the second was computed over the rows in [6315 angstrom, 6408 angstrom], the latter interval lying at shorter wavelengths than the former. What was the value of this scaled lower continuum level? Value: 35.6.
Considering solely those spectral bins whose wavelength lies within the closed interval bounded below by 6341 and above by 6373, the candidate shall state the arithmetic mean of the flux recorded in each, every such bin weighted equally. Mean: 3.51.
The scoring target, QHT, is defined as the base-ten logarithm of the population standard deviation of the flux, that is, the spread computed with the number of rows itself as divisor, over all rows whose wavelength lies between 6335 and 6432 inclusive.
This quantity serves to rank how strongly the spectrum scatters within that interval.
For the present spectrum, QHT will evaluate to -0.62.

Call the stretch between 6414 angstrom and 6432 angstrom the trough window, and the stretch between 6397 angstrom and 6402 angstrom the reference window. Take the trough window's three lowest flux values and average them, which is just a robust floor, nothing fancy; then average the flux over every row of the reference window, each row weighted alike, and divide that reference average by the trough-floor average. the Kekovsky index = 1.02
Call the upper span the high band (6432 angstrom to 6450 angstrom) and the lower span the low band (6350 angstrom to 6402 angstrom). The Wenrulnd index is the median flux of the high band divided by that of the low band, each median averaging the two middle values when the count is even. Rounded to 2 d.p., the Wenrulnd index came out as 1.00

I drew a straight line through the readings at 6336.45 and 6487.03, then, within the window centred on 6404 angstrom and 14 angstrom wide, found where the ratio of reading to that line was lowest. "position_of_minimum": 6400.97 angstrom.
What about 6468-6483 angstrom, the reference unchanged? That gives 6469.13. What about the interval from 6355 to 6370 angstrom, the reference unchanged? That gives 6359.84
